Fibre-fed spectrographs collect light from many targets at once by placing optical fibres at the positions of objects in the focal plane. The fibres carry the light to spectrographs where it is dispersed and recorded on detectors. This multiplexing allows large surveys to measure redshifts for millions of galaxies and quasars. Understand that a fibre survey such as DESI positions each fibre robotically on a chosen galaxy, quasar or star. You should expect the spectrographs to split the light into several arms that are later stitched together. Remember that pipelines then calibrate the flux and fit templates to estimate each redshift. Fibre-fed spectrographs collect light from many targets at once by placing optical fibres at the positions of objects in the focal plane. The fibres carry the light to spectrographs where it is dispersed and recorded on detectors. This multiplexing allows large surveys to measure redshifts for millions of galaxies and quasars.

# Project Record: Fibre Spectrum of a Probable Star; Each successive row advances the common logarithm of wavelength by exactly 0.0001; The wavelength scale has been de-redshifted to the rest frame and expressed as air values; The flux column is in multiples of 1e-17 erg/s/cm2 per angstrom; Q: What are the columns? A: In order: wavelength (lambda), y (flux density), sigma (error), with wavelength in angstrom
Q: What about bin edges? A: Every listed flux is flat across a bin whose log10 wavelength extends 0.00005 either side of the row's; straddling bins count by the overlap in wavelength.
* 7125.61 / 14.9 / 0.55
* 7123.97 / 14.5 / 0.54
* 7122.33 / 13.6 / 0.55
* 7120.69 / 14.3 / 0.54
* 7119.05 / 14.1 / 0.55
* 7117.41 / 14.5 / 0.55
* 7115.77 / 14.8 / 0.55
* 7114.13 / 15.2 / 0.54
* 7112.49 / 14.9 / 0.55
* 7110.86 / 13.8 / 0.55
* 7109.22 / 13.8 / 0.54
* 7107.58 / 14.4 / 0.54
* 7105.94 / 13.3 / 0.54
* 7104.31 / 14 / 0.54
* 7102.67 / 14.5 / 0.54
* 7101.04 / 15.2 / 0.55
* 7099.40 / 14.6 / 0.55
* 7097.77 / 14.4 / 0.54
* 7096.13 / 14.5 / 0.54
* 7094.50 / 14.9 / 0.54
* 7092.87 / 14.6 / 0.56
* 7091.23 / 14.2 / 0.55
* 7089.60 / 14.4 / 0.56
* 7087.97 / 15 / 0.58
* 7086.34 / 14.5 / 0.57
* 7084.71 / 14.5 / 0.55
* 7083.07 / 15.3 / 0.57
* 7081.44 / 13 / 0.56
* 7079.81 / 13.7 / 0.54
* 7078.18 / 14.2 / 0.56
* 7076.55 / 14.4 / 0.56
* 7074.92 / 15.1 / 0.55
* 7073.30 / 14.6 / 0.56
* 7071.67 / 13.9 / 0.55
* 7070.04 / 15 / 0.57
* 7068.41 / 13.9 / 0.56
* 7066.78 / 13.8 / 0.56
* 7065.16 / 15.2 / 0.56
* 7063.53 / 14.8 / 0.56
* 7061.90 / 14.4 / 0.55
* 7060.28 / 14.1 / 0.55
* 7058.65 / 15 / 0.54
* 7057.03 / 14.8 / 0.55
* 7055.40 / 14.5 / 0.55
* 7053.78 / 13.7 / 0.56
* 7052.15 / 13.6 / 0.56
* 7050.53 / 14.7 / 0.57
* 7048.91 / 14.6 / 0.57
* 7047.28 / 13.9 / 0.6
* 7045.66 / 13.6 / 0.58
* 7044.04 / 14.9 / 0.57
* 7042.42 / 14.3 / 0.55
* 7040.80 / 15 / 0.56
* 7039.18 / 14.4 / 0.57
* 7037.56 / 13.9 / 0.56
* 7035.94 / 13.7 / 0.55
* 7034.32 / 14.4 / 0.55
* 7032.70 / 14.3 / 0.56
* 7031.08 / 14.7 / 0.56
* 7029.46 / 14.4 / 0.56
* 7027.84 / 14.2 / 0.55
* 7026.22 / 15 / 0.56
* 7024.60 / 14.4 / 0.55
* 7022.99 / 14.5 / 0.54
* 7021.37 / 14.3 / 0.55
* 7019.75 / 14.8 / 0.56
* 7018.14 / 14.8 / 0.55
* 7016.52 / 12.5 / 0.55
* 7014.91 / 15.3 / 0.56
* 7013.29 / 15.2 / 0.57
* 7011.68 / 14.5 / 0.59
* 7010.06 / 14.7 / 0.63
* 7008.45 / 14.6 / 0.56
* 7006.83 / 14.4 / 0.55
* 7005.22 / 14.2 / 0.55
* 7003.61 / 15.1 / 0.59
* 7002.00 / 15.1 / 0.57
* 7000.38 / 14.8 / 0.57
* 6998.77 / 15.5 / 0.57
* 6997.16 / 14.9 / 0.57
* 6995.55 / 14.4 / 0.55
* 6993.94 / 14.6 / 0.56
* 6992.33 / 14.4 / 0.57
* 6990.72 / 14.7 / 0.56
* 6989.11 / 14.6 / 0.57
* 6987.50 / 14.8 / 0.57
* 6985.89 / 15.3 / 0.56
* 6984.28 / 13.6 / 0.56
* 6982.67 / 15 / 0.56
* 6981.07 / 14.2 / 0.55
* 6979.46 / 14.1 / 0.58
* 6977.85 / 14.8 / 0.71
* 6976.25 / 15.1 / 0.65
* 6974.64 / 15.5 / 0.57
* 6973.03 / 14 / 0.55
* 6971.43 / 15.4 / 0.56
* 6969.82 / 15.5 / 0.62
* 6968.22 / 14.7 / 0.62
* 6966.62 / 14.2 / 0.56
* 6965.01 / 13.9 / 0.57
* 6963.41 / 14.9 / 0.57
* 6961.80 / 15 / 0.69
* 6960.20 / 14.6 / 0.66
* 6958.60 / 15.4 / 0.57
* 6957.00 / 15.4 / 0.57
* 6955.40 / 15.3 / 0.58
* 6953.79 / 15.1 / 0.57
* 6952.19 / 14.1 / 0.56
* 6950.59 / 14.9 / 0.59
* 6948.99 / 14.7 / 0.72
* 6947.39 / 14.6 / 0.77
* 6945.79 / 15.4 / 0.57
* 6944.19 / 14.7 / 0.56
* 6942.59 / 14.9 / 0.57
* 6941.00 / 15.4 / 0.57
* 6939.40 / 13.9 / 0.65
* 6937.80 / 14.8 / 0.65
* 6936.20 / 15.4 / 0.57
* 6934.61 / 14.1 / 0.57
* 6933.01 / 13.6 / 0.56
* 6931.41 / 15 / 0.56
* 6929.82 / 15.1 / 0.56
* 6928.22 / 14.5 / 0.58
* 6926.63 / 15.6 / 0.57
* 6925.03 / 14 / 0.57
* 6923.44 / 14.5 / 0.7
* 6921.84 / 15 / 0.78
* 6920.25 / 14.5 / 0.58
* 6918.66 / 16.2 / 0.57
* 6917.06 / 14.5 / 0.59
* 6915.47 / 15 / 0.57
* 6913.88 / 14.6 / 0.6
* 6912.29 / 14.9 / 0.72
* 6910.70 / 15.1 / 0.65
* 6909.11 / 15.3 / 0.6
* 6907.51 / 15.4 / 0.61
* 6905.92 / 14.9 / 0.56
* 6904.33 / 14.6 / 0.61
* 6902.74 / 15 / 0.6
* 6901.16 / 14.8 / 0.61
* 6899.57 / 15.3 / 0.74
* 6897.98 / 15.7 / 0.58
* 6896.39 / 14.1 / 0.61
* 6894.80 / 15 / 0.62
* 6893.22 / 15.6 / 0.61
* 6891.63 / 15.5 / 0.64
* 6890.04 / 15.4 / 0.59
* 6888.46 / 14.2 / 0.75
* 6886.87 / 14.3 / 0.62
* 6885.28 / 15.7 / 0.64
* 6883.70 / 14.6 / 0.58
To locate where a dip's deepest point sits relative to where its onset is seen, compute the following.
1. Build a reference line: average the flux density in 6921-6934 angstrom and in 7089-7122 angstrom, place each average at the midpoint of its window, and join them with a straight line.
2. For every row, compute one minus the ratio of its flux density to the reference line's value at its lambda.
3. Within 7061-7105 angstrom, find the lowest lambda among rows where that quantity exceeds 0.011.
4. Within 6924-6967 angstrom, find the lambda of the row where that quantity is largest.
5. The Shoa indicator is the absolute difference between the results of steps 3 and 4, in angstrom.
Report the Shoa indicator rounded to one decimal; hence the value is 133.8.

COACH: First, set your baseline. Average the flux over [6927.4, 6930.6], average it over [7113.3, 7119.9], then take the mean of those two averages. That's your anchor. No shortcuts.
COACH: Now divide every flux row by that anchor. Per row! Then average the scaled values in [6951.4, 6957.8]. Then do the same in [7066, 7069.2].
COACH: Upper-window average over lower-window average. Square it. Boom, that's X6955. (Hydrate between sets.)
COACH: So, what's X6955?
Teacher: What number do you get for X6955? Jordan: 0.855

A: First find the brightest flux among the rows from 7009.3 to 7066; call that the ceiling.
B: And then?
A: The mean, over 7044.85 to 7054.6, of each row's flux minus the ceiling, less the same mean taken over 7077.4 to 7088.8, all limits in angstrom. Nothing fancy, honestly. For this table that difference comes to -0.30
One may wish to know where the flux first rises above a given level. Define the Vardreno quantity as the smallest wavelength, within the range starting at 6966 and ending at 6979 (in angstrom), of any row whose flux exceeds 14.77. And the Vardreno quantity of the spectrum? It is 6969.82 angstrom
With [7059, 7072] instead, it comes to 7063.53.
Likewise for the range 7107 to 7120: 7112.49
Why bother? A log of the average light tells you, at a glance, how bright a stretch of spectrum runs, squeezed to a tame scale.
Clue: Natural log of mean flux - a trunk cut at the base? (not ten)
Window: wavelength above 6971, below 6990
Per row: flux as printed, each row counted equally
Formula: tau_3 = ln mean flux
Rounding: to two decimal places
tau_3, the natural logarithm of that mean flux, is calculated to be 2.69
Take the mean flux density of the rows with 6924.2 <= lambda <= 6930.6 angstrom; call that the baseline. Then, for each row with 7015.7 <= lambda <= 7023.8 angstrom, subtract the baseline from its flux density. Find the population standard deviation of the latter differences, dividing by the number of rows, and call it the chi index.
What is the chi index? 0.9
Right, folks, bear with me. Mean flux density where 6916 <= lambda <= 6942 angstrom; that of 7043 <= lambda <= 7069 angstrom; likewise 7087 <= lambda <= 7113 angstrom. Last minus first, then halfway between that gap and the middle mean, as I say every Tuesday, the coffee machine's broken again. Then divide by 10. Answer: 0.700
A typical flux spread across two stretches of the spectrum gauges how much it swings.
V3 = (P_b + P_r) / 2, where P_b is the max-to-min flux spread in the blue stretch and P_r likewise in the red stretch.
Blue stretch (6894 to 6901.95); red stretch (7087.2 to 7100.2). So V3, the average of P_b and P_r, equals 1.20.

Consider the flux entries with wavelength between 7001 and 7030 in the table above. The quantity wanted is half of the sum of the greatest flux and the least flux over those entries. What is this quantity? 13.9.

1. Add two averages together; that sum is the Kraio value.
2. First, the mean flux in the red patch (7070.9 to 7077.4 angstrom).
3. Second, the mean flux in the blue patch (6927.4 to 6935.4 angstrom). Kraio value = 29.0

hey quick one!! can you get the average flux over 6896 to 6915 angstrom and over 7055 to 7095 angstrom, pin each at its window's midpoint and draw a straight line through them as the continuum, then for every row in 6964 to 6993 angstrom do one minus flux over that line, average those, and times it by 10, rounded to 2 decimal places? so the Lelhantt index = 0.07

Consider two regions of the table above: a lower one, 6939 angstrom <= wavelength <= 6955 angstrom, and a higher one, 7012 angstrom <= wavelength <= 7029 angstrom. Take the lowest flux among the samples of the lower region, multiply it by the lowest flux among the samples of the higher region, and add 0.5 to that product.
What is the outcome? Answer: 174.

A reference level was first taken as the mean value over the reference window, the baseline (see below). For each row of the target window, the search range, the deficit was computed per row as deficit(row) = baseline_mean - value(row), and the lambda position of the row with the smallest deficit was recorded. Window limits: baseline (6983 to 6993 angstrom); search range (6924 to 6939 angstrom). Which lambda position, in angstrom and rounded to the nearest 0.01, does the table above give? 6926.63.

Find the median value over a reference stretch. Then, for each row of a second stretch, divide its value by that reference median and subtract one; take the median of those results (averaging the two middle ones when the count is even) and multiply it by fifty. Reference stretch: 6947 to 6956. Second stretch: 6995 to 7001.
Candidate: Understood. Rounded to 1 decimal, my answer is 0.2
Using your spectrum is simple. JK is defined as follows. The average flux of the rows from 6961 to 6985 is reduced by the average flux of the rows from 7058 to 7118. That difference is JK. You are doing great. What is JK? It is 0.22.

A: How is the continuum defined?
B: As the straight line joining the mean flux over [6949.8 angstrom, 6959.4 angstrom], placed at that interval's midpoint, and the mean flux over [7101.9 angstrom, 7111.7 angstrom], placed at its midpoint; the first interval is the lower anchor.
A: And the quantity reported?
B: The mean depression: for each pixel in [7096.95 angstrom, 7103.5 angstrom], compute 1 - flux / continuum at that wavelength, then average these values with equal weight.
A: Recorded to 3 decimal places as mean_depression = -0.047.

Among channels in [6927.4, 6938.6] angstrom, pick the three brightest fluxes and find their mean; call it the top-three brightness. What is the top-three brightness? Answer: 15.17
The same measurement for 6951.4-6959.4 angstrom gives 15.37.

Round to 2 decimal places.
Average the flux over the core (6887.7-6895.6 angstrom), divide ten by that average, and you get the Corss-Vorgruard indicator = 0.66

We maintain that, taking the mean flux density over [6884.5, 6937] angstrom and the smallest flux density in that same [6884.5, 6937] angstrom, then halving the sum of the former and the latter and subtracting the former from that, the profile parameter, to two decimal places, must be -0.66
